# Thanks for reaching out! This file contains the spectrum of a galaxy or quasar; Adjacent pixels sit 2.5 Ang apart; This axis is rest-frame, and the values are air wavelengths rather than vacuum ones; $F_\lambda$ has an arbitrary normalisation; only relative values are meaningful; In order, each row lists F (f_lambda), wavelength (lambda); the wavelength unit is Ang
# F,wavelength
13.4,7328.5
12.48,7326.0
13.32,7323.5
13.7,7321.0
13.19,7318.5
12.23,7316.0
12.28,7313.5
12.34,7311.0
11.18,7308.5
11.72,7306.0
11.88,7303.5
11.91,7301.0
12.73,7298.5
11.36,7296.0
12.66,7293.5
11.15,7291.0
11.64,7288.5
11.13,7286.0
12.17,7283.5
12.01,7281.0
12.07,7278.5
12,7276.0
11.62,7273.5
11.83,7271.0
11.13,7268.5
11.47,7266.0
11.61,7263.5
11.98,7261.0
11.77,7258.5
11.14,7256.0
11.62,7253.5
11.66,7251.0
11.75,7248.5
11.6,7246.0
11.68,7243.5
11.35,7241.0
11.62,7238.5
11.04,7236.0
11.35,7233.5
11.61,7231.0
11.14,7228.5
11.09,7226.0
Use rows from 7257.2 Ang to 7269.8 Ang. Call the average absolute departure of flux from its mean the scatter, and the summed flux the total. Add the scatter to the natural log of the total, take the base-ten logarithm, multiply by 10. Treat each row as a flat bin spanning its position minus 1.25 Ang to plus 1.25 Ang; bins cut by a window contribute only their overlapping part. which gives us 6.33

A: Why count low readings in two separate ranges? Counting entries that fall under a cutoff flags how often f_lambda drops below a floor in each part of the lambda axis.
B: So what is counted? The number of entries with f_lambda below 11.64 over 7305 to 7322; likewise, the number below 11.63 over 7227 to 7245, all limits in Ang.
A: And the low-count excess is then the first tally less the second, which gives -5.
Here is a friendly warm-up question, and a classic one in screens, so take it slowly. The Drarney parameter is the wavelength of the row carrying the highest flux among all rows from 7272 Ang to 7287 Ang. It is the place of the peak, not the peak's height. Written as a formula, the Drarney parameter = 7283.5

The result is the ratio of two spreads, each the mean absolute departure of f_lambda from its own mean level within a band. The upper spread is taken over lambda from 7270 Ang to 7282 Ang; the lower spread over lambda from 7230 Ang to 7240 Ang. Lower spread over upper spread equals 1.45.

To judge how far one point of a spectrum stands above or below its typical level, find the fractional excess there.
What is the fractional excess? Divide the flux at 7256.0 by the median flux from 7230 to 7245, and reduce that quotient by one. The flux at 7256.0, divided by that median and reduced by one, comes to -0.030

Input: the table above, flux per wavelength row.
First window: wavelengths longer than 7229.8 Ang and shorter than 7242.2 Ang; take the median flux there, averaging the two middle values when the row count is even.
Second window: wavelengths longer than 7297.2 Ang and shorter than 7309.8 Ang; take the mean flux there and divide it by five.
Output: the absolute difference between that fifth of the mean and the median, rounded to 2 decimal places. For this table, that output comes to 8.97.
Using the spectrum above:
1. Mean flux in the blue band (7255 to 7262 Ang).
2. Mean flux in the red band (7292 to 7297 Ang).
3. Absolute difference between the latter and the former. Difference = 0.4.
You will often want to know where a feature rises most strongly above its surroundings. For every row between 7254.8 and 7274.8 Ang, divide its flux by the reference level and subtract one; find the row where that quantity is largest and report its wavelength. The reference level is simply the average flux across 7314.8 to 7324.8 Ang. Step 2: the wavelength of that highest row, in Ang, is 7261.0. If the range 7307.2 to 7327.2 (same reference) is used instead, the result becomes 7321.0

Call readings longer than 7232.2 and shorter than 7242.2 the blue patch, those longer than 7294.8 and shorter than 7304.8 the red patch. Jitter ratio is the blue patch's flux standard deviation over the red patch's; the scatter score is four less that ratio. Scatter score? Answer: 3.6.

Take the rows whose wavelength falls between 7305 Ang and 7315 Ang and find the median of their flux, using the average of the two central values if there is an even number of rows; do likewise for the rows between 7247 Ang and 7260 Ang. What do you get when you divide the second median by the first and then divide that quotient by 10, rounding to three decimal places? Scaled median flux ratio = 0.097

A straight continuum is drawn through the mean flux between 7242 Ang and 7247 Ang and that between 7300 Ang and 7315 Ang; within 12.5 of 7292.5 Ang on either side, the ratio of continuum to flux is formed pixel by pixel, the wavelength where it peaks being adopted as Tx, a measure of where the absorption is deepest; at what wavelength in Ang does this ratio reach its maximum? 7286.0 Ang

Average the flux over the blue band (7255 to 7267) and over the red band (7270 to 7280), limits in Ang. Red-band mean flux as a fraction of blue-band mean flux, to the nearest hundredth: 1.02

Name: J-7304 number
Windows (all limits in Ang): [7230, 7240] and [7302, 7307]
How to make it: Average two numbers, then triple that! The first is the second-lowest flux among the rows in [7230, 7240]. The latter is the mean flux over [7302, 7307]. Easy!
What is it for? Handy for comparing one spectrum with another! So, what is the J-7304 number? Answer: 34.7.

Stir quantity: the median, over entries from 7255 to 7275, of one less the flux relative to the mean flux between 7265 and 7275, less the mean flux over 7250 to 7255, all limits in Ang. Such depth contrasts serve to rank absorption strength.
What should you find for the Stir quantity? -11.6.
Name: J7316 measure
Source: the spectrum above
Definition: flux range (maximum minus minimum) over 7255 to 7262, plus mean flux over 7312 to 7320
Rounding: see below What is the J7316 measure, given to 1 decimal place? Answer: 13.4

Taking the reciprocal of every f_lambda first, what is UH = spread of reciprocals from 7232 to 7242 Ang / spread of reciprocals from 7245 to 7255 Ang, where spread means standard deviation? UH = 3.8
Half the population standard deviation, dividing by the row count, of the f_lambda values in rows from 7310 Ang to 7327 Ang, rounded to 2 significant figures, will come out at 0.28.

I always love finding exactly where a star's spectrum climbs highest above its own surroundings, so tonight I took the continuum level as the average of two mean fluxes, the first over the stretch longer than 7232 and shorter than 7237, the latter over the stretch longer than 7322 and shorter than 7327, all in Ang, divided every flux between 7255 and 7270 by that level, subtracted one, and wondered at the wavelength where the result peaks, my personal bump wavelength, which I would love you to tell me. 7261.0 Ang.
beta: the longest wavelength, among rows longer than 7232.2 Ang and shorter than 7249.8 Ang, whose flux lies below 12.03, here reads 7248.5 Ang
